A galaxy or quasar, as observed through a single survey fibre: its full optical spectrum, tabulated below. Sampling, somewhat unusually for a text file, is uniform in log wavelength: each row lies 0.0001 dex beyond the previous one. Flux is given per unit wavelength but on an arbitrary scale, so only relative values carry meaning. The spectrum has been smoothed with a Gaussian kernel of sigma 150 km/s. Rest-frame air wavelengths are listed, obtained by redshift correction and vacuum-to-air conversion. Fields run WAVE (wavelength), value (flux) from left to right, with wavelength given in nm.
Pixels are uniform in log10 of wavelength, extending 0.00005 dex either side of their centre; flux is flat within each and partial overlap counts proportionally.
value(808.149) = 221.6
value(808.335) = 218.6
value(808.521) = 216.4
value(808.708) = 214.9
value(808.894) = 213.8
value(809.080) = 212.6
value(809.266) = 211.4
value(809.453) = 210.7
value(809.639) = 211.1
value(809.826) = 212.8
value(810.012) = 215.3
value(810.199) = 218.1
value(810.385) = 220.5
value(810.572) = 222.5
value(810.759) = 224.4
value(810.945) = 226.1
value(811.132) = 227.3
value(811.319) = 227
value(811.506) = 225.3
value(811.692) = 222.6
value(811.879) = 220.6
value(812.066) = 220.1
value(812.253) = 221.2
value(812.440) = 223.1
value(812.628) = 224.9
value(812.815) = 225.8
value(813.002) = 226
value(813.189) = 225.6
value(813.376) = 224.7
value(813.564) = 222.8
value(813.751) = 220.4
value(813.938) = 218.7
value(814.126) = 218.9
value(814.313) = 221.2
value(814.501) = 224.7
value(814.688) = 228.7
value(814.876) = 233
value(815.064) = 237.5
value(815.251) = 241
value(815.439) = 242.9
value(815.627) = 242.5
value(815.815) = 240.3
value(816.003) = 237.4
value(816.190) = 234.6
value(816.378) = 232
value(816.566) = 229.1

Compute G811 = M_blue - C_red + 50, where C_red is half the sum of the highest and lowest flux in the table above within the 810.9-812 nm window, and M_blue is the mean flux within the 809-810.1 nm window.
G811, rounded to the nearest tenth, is 38.4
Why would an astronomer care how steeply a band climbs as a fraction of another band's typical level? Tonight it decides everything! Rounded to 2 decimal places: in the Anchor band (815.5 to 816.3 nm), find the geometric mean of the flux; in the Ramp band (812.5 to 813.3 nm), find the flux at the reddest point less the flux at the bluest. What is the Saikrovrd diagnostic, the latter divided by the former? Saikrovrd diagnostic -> 0.00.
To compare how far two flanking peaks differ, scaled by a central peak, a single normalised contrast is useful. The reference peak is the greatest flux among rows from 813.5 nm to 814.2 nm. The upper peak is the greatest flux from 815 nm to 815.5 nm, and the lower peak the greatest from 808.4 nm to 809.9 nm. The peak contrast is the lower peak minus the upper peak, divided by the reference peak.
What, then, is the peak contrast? -0.12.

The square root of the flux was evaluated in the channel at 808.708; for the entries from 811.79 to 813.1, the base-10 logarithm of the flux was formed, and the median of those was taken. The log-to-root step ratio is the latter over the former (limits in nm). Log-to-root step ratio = 0.160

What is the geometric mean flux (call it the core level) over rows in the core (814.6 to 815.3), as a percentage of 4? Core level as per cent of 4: 5875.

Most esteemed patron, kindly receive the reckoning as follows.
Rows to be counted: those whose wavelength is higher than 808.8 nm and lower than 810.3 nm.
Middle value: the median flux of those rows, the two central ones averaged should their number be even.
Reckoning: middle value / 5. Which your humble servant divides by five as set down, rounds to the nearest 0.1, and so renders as 42.5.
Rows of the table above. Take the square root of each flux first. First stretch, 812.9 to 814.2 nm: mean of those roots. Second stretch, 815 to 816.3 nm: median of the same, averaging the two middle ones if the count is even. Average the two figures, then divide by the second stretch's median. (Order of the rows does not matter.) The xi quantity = 0.981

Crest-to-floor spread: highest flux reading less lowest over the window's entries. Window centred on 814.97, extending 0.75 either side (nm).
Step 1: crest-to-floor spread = 21.7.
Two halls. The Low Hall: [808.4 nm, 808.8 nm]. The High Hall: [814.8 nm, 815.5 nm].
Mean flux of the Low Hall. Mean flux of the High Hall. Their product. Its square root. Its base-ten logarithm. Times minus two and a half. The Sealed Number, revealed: -5.89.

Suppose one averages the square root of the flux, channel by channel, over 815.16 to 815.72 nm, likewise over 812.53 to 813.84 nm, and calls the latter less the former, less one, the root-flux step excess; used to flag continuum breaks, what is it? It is -1.58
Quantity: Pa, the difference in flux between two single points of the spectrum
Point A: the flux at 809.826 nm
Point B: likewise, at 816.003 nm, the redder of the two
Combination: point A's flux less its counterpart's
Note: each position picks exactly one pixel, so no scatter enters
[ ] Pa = -25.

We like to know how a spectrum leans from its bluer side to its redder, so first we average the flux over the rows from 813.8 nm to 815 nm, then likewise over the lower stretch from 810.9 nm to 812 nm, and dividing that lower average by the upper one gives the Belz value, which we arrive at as 1.00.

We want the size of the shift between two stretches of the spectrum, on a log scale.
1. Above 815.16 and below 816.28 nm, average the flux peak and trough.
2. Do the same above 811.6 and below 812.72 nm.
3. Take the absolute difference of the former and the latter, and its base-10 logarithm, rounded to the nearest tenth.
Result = 1.2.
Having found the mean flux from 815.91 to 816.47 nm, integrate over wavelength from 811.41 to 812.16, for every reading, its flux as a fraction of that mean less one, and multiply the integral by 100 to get -4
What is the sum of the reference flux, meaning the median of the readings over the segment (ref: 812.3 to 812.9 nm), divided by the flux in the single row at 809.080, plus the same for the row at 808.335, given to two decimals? 2.09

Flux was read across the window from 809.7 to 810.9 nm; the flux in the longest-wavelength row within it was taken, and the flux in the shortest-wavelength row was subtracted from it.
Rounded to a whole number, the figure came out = 12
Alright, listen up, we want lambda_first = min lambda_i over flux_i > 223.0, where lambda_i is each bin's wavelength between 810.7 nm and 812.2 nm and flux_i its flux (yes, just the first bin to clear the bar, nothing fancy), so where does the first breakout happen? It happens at 810.759 nm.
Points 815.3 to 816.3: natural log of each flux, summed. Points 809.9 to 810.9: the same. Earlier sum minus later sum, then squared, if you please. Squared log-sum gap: 0.18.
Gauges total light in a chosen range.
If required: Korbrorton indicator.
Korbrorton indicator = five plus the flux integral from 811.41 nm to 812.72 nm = 296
